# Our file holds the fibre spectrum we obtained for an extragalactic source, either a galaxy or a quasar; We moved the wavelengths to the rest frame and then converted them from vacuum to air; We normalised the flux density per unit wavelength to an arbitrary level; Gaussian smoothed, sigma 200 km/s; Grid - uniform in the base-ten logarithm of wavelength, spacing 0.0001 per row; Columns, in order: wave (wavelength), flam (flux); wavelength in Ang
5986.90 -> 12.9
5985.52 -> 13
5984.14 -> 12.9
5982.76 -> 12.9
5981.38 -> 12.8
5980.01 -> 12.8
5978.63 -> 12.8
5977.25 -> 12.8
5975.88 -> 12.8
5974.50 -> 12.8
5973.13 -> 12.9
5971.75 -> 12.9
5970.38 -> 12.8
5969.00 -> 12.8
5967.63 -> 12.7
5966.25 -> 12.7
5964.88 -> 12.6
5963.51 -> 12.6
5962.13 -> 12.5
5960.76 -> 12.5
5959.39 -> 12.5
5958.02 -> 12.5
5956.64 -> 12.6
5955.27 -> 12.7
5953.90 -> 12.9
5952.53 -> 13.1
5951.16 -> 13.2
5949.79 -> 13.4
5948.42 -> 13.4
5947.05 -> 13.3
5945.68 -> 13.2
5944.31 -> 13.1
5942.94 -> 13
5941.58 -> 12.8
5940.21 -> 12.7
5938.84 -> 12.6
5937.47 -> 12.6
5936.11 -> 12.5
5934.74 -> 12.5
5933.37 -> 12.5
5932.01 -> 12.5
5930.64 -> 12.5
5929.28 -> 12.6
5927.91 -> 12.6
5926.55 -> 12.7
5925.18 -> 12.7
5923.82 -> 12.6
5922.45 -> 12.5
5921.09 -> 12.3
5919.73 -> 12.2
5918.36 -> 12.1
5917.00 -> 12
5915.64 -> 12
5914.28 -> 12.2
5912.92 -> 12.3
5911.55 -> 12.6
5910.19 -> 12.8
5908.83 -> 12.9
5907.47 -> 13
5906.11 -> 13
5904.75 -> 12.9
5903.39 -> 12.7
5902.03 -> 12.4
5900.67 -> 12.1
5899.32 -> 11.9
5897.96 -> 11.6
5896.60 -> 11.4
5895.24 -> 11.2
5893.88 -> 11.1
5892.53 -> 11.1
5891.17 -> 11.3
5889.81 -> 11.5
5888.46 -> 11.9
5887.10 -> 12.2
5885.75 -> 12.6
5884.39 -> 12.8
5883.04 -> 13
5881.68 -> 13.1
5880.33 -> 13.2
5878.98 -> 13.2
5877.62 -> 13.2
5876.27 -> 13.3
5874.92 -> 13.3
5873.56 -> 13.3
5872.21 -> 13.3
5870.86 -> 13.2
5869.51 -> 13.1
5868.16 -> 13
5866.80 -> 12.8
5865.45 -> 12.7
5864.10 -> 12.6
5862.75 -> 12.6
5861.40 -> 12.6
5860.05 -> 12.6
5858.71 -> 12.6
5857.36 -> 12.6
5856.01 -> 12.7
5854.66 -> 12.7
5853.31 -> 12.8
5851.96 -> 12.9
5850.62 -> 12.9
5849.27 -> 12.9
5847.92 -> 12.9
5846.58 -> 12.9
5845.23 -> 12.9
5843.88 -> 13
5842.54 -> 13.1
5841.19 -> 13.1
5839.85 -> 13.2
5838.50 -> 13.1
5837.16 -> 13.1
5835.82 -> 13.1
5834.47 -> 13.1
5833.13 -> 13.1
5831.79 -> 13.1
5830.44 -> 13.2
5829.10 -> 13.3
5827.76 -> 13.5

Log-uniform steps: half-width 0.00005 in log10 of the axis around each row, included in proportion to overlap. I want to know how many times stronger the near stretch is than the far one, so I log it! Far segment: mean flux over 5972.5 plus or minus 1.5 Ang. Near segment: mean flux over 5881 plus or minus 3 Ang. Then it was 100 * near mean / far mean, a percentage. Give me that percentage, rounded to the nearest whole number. 102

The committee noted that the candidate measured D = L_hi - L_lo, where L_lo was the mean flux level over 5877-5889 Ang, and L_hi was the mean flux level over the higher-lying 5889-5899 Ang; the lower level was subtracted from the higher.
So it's -1.5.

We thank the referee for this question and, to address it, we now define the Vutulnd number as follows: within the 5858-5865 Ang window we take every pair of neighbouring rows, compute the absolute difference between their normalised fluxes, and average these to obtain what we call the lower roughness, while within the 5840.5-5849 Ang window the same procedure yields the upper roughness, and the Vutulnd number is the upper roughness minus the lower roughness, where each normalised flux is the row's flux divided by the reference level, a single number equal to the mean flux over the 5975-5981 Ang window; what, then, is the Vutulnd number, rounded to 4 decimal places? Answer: 0.0031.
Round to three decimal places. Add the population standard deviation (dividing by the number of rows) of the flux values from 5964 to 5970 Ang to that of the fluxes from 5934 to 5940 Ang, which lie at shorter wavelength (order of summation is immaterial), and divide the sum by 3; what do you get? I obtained 0.040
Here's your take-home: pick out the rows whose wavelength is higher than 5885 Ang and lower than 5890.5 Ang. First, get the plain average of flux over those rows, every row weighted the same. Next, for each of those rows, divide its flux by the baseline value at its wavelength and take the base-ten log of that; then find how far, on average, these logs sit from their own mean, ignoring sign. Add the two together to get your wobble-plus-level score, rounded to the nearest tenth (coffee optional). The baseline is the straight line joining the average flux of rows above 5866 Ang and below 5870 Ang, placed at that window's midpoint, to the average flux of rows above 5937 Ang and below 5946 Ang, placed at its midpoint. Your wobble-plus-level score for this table 12.1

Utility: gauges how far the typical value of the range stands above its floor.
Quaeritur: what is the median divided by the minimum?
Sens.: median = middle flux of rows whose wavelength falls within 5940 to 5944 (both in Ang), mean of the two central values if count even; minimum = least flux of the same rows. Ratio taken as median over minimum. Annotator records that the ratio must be 1.01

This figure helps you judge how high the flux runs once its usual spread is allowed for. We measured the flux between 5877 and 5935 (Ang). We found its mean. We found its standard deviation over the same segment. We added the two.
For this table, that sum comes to 12.94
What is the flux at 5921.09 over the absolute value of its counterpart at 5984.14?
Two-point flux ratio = 0.95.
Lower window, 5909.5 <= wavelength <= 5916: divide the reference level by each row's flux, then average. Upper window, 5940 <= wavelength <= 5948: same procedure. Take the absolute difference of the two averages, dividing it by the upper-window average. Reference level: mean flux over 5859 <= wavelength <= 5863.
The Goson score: 0.052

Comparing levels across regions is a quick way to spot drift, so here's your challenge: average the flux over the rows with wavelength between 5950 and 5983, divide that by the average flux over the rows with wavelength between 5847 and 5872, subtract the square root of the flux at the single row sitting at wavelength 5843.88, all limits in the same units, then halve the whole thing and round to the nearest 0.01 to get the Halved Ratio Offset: -1.30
